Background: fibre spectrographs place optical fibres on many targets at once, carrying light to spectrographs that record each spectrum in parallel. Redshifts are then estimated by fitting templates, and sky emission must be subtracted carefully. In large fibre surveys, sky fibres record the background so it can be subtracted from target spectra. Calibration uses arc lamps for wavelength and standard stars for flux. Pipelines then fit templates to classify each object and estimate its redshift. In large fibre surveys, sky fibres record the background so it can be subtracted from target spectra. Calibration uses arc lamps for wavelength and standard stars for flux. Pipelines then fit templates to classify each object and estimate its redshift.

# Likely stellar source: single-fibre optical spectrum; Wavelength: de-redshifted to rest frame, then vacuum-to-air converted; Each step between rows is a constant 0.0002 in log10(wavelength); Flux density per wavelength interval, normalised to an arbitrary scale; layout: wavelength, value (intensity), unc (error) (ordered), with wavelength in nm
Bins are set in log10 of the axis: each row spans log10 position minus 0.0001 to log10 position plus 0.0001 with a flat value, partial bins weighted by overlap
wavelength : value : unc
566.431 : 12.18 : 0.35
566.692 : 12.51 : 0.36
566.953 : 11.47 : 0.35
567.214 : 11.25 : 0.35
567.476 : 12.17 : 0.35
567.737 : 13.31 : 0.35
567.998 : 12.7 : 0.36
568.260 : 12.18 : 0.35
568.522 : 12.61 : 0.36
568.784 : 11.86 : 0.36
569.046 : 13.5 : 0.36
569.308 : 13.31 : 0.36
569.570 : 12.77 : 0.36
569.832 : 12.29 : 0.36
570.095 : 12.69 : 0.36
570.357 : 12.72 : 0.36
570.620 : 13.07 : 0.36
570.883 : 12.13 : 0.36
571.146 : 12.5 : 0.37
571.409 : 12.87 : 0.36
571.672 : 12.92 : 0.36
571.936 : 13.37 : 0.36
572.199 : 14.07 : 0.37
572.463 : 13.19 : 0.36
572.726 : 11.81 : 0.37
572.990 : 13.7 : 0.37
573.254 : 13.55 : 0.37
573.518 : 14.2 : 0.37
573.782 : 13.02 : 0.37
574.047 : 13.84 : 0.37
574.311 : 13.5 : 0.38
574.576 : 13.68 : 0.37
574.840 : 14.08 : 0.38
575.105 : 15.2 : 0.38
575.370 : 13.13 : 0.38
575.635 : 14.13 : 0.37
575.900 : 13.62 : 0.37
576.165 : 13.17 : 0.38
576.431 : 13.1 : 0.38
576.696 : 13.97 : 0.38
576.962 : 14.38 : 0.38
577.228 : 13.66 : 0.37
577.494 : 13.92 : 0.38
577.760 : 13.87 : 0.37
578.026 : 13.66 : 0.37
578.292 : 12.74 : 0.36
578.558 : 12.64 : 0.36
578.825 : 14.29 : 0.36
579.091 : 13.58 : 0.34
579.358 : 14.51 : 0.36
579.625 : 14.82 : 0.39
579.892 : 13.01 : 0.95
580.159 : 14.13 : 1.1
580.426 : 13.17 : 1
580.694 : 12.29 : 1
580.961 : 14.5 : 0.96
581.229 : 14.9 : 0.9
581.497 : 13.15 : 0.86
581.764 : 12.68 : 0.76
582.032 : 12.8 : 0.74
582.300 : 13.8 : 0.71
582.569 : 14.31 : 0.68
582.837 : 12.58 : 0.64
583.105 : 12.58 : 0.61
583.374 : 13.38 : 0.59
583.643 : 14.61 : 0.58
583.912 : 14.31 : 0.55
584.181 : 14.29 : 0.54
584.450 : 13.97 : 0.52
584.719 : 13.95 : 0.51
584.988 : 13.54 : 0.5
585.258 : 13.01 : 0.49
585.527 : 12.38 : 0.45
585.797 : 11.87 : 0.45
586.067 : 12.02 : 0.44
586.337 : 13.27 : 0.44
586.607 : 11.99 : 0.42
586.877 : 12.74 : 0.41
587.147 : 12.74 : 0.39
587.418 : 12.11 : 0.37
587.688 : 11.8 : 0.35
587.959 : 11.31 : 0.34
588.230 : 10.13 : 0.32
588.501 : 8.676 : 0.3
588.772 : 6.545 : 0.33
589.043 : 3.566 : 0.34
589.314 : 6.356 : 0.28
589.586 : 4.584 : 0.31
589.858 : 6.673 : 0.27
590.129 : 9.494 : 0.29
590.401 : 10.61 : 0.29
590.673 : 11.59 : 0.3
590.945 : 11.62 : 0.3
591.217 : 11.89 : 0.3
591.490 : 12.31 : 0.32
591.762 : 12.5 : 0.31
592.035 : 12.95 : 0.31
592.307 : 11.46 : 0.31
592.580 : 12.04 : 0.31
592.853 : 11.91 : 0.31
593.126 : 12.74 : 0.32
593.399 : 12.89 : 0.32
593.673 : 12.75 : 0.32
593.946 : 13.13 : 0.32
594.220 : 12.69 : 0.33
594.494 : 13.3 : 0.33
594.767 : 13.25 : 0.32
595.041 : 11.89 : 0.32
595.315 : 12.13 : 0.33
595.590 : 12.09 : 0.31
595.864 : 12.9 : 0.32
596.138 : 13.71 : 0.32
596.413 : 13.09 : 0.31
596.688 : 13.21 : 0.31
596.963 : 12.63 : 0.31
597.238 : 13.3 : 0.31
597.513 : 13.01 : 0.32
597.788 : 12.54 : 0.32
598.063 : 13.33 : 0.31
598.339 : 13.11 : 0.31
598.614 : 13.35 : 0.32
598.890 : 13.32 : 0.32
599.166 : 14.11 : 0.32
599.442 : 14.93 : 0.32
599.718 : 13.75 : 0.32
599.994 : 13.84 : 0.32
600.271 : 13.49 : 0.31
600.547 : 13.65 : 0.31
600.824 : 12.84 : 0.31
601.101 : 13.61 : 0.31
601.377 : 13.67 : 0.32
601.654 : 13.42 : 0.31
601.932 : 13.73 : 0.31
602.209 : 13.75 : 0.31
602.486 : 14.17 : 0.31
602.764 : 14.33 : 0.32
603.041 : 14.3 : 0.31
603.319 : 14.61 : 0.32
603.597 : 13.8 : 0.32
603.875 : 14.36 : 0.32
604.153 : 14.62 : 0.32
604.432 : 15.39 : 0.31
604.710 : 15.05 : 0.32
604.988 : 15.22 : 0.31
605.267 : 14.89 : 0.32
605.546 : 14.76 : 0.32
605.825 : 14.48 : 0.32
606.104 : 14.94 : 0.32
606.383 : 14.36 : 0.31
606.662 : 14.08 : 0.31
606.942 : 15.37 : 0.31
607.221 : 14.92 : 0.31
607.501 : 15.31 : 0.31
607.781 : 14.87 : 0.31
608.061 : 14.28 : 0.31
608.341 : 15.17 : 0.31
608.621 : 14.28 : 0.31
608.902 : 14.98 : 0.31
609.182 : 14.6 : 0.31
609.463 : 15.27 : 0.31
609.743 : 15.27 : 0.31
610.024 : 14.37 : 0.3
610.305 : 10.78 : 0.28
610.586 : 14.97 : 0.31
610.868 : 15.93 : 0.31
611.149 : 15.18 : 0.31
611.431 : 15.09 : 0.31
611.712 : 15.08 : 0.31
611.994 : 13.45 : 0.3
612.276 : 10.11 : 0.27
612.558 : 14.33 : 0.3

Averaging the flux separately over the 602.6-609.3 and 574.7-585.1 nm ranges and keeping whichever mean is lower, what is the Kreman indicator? 13.7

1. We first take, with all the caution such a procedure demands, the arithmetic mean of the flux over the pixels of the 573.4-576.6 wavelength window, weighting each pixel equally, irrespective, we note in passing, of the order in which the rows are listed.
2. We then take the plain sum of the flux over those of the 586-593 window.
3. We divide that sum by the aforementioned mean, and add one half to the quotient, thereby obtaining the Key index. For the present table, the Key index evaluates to 20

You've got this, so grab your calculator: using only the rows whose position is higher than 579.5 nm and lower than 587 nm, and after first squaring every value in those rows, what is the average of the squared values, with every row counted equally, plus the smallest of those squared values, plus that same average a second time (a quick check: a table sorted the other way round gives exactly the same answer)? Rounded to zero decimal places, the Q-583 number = 499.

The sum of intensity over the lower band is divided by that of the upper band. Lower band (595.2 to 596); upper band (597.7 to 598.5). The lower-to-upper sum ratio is 0.95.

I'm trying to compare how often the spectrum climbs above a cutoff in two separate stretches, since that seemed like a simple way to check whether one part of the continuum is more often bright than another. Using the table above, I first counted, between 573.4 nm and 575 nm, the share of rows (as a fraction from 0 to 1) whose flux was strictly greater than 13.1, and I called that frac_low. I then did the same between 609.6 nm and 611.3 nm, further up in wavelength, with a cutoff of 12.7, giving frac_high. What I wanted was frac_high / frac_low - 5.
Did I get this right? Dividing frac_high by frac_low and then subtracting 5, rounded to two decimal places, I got -4.00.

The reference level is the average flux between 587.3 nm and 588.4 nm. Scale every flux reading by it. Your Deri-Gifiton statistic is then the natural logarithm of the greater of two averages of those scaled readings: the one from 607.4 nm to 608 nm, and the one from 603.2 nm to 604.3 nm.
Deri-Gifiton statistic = 0.29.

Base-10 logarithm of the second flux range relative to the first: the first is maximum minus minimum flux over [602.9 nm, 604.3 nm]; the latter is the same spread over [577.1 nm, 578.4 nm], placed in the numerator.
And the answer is 0.16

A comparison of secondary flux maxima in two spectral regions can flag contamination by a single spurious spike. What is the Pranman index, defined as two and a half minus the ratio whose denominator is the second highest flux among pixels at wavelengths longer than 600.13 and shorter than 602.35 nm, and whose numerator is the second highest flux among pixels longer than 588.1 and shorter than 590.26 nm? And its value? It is 1.81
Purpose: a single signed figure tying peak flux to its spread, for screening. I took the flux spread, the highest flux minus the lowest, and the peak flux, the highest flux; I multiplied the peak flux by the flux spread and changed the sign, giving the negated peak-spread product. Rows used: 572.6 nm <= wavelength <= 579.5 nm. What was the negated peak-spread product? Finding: -52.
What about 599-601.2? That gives -31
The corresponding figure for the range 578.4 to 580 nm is -32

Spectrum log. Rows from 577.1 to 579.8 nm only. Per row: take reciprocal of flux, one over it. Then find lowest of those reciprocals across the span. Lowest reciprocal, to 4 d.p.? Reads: 0.0675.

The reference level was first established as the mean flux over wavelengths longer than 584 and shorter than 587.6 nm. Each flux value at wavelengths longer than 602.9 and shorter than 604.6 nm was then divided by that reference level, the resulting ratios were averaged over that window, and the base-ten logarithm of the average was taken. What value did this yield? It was 0.051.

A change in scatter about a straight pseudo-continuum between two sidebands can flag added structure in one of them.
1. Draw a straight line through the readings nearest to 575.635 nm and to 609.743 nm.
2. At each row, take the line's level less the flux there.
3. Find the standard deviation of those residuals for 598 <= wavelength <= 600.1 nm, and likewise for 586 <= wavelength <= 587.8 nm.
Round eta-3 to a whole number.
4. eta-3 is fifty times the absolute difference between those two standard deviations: 2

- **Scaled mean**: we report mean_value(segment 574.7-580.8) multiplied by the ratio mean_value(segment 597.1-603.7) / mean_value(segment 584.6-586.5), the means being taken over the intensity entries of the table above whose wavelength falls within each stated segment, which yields 14.6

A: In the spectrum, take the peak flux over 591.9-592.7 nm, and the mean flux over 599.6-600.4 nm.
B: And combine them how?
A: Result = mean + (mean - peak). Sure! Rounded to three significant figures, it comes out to 14.4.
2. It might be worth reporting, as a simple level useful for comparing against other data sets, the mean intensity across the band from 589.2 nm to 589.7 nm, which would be 5.5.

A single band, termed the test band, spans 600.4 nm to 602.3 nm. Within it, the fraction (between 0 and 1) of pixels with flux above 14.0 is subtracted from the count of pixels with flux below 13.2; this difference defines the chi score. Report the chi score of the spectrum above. 1.0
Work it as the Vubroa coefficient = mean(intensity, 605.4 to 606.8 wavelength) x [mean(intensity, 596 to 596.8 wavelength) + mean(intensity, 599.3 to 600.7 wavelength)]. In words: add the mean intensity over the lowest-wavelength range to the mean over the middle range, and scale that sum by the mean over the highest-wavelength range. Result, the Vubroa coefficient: 396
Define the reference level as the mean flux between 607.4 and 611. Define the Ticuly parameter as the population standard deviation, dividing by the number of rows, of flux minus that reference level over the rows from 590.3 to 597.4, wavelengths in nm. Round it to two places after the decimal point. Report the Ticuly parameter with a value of 0.71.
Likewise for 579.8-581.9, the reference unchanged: 0.86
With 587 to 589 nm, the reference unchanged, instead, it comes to 2.04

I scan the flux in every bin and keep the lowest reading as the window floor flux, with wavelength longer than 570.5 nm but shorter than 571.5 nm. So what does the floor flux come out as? 12.13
